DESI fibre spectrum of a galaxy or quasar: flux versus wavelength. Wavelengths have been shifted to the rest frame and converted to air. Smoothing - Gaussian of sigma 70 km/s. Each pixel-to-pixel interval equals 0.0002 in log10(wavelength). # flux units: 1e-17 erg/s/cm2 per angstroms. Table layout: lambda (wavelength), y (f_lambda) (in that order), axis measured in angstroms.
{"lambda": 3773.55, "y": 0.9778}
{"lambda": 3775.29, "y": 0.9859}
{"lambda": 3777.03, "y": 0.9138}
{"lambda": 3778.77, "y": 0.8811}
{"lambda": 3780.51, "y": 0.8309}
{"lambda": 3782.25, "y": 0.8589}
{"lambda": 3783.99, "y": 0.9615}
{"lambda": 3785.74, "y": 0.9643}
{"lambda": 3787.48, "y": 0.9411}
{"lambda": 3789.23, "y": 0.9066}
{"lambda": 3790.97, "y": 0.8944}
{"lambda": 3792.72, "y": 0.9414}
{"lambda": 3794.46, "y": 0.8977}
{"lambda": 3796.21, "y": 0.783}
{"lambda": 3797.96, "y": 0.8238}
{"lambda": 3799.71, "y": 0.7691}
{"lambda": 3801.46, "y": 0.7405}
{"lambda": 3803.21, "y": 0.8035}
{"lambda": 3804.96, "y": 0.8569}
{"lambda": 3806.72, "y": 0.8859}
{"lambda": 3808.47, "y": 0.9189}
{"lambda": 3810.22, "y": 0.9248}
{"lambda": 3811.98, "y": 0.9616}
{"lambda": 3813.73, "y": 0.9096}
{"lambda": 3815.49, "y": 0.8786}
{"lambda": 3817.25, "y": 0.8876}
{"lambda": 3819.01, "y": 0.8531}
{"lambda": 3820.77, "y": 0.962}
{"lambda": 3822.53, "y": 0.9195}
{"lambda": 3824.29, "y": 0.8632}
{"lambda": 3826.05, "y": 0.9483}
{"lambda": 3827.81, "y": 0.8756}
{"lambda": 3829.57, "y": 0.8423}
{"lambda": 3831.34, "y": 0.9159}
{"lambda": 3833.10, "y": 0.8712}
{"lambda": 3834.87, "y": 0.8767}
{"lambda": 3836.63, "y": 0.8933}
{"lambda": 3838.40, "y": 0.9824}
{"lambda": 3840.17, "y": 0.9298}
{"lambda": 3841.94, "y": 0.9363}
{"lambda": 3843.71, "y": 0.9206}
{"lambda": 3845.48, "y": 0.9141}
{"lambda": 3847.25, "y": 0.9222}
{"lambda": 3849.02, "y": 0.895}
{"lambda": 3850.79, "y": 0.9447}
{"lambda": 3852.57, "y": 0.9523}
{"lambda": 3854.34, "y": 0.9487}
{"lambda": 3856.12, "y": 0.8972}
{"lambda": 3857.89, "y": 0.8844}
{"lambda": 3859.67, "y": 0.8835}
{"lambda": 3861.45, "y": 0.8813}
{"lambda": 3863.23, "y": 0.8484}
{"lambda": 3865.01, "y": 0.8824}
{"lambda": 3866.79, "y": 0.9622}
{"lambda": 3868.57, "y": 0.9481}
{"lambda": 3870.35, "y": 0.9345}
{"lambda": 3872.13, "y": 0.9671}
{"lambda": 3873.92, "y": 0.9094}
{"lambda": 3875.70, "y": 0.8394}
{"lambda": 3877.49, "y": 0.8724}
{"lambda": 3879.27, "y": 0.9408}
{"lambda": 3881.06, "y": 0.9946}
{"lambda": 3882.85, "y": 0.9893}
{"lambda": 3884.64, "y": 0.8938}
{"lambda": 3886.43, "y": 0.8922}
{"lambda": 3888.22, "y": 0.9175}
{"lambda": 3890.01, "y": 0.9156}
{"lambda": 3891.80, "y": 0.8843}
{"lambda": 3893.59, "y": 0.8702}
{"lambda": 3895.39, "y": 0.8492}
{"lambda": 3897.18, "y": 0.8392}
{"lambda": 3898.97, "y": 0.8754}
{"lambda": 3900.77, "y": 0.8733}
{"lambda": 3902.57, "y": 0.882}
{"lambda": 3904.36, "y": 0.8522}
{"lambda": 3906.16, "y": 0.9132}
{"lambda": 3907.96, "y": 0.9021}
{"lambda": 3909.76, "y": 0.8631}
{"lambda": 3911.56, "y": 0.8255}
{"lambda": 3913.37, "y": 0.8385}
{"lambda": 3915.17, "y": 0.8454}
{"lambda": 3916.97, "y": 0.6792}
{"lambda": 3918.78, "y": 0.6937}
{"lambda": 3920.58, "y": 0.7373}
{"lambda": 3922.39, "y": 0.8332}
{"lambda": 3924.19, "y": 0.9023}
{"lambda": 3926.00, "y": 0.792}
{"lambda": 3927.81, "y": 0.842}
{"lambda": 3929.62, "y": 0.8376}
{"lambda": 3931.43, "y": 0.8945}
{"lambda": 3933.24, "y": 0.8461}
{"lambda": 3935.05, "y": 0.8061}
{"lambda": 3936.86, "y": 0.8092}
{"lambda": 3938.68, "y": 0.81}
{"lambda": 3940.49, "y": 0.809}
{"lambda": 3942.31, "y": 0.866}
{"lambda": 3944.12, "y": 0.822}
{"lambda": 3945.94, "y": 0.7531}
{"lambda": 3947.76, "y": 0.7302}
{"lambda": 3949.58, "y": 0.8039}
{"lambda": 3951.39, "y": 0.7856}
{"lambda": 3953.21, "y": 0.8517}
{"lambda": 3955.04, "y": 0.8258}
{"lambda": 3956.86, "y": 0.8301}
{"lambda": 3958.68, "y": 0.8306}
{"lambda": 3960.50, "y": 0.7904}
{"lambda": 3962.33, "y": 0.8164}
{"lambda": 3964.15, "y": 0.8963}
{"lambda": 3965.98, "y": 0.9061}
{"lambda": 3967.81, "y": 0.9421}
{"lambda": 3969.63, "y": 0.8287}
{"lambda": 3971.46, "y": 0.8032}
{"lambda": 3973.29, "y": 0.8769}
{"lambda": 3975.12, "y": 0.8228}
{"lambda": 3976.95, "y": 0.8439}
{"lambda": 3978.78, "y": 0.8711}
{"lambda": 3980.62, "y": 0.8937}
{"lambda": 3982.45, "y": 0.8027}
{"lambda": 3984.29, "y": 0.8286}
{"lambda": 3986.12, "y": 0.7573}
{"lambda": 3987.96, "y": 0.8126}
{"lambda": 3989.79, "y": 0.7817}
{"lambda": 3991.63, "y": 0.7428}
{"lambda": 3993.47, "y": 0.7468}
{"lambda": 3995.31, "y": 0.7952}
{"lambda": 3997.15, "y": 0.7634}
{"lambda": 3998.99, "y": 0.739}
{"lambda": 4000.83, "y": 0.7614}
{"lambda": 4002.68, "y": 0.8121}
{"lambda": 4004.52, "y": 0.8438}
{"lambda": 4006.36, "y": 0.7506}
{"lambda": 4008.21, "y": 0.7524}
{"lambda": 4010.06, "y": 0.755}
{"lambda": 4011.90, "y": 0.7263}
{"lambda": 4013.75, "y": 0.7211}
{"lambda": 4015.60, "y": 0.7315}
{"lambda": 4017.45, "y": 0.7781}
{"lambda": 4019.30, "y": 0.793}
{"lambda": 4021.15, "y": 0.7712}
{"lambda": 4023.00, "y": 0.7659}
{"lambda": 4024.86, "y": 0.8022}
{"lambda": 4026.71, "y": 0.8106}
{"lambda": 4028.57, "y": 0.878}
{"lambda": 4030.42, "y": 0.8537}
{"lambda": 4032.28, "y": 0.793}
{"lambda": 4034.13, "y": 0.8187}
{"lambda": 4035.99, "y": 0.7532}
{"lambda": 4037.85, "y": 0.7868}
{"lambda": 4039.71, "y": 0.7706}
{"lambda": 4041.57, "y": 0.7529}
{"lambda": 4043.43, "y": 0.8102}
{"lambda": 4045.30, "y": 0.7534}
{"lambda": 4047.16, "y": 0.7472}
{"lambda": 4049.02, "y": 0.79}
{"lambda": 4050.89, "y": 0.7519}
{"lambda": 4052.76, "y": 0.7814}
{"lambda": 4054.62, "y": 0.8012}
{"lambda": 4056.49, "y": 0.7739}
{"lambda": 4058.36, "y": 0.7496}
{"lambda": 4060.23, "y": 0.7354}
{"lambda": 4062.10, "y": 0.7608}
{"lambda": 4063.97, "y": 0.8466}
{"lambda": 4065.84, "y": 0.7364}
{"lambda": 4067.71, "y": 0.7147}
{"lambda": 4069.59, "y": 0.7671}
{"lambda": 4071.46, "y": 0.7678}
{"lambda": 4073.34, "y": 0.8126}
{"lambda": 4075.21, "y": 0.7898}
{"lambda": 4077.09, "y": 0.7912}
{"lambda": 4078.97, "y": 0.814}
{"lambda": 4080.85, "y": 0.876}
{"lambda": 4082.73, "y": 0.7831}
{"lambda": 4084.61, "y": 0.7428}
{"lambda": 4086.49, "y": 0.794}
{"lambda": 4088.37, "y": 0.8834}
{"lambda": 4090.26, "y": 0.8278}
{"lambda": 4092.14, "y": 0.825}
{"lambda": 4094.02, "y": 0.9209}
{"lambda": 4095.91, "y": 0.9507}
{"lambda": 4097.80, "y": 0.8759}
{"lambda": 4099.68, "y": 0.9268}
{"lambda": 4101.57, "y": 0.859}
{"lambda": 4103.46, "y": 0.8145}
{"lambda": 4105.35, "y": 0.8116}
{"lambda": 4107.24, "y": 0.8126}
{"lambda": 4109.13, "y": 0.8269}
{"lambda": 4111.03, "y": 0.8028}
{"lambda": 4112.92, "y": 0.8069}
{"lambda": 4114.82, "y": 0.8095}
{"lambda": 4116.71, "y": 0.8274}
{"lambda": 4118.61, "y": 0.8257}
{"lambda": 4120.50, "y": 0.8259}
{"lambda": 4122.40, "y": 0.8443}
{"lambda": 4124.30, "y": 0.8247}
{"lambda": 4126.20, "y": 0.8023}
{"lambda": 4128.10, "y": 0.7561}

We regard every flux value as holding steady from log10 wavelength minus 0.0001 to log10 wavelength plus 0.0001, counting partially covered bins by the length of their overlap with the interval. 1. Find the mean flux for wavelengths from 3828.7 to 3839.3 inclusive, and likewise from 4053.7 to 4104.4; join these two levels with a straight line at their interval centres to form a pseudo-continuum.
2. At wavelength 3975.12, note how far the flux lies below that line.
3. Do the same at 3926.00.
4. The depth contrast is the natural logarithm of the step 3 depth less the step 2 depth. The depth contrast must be -3.0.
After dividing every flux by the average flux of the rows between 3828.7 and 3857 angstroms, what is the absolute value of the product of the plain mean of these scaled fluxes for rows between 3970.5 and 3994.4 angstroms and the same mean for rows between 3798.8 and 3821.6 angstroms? 0.85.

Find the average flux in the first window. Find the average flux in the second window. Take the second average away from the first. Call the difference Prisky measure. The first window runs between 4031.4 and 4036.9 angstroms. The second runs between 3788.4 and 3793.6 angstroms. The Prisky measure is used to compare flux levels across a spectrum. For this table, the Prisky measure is -0.13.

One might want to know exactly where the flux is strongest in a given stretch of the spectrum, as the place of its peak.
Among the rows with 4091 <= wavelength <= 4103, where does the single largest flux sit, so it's 4095.91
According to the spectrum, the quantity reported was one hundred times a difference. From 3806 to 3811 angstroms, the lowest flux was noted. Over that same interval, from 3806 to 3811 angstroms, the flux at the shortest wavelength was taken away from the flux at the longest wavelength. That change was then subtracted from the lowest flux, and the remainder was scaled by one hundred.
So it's 85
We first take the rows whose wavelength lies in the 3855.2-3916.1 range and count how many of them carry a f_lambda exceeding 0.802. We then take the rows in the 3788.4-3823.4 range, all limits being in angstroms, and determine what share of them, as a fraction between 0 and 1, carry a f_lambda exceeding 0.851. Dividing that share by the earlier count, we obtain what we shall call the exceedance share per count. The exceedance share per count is 0.02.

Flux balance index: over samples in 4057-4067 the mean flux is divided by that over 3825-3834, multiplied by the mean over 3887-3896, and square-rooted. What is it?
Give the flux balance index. 0.87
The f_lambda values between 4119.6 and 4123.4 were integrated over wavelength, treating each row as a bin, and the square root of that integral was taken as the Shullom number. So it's 1.78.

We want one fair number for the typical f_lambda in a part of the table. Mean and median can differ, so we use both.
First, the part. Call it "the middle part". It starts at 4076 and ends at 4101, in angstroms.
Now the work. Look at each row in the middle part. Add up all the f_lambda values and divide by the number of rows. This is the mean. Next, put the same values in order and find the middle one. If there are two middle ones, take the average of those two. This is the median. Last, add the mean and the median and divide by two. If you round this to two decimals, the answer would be 0.84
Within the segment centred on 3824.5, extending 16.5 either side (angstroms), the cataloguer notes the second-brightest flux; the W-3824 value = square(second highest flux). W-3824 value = 0.93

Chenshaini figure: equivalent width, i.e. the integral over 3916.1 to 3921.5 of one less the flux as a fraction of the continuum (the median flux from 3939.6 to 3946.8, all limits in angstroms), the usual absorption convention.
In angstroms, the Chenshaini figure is 0.7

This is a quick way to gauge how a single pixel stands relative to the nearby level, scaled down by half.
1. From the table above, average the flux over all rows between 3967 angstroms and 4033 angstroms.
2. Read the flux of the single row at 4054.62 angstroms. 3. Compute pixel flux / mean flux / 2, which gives 0.50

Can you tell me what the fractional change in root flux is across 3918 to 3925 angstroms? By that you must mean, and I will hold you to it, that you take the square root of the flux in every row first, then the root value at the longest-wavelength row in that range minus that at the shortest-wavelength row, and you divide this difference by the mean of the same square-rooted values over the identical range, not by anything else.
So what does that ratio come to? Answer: 0.13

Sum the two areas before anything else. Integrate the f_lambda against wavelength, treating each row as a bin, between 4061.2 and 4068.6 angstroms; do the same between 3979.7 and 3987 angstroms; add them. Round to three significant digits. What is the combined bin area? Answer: 11.7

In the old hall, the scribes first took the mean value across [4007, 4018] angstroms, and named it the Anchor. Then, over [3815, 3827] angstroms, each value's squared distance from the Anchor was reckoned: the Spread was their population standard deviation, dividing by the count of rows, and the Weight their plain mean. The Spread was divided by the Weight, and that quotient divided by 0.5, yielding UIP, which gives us 1.0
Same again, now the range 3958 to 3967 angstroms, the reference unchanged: 1.5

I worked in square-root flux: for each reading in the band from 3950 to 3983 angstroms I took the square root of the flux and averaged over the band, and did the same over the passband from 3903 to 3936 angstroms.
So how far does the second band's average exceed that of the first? -0.01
